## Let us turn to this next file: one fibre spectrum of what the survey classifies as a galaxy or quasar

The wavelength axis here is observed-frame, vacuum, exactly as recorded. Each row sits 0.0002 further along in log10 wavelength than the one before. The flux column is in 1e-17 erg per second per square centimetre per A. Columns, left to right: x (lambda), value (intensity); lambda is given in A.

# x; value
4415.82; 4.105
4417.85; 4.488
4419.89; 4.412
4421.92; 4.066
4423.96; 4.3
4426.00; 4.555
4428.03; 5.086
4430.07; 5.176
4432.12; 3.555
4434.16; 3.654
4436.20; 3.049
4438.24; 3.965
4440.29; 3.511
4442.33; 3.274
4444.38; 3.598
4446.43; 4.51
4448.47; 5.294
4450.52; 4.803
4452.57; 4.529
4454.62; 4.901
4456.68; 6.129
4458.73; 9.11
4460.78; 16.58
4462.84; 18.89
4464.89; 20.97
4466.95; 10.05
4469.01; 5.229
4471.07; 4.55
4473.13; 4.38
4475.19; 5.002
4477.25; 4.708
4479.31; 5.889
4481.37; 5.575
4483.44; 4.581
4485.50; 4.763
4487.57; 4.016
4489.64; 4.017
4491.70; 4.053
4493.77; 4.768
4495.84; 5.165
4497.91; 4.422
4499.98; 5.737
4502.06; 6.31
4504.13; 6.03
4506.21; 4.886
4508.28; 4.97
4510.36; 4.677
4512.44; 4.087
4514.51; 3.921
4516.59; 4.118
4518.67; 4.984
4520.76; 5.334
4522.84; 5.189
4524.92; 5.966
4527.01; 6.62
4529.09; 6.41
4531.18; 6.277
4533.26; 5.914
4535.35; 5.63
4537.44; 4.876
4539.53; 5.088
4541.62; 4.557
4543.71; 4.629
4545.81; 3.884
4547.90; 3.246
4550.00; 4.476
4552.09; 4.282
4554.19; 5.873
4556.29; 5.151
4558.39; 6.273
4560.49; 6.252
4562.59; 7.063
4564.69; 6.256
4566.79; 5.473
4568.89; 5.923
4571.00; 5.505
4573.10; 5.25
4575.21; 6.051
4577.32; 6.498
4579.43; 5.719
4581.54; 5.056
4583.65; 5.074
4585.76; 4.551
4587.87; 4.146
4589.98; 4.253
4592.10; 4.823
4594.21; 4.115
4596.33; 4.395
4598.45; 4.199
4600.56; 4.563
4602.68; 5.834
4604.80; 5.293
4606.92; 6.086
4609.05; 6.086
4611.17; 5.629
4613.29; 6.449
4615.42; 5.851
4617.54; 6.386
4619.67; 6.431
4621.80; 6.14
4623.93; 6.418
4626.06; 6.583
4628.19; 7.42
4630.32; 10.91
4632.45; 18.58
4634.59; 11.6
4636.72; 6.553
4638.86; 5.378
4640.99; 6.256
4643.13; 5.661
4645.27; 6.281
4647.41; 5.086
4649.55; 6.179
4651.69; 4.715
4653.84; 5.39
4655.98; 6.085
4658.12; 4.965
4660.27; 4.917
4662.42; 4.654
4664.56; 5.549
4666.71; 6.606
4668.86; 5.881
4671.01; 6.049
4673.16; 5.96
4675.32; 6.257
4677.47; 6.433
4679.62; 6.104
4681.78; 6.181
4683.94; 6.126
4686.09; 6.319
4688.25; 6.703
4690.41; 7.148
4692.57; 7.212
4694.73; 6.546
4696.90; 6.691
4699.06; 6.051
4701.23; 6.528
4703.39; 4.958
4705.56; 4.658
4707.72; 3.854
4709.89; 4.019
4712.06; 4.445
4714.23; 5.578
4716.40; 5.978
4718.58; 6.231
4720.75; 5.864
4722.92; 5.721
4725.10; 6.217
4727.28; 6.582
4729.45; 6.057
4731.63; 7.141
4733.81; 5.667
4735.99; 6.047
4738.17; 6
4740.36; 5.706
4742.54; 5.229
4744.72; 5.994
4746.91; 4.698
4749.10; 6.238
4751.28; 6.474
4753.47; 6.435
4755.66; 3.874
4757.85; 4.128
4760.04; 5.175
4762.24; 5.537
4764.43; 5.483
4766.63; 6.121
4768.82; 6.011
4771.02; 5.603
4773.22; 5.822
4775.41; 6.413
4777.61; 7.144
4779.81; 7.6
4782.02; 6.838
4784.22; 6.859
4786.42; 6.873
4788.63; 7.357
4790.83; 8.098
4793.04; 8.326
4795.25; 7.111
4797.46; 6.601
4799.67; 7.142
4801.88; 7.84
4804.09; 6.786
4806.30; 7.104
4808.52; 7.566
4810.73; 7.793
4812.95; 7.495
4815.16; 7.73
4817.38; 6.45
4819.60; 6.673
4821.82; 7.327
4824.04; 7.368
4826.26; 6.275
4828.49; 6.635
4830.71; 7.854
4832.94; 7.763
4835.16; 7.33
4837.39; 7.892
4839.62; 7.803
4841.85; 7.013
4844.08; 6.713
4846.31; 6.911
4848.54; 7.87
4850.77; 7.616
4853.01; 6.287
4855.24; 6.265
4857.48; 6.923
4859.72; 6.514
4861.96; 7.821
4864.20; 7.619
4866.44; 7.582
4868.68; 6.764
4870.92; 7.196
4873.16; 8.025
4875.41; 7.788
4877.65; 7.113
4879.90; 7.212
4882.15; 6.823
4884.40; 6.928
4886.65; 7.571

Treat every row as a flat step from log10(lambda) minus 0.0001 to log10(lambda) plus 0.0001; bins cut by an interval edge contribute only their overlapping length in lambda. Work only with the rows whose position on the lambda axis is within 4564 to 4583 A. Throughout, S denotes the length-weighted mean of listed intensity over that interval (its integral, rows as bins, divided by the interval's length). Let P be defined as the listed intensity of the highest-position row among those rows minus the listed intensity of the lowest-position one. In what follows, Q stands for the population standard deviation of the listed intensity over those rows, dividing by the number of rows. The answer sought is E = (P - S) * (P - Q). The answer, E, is 11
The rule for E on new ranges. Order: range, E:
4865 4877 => 2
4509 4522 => -1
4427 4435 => 13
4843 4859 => 2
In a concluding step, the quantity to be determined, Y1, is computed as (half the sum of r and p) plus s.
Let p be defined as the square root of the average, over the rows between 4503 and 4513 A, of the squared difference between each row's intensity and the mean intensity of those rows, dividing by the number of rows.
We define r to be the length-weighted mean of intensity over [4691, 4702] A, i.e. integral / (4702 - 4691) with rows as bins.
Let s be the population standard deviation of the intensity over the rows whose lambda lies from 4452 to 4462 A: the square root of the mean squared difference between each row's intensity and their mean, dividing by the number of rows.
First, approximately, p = 0.63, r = 6.6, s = 4.47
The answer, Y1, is 8.1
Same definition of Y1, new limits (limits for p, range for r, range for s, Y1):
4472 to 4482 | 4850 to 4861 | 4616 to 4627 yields 3.8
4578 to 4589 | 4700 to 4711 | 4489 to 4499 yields 3.1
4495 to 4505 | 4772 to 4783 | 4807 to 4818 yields 4.2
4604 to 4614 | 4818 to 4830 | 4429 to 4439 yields 4.3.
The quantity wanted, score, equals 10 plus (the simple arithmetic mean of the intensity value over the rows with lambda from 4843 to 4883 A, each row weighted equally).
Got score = 17.2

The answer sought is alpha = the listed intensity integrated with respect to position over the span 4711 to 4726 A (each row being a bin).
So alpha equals 86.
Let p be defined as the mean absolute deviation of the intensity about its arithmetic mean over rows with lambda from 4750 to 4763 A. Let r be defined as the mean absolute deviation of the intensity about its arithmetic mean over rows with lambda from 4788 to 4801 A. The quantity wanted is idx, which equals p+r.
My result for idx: 1.4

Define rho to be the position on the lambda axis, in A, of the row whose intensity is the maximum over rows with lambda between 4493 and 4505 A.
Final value 4502.06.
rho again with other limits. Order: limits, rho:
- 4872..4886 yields 4873.16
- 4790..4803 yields 4793.04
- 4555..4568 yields 4562.59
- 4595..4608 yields 4606.92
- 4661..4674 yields 4666.71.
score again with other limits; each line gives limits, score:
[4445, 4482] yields 17.8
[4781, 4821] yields 17.3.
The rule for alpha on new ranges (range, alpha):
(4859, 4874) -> 111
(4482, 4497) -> 68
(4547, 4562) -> 77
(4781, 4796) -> 110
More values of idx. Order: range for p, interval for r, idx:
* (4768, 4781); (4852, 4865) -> 1.2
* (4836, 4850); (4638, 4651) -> 0.9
